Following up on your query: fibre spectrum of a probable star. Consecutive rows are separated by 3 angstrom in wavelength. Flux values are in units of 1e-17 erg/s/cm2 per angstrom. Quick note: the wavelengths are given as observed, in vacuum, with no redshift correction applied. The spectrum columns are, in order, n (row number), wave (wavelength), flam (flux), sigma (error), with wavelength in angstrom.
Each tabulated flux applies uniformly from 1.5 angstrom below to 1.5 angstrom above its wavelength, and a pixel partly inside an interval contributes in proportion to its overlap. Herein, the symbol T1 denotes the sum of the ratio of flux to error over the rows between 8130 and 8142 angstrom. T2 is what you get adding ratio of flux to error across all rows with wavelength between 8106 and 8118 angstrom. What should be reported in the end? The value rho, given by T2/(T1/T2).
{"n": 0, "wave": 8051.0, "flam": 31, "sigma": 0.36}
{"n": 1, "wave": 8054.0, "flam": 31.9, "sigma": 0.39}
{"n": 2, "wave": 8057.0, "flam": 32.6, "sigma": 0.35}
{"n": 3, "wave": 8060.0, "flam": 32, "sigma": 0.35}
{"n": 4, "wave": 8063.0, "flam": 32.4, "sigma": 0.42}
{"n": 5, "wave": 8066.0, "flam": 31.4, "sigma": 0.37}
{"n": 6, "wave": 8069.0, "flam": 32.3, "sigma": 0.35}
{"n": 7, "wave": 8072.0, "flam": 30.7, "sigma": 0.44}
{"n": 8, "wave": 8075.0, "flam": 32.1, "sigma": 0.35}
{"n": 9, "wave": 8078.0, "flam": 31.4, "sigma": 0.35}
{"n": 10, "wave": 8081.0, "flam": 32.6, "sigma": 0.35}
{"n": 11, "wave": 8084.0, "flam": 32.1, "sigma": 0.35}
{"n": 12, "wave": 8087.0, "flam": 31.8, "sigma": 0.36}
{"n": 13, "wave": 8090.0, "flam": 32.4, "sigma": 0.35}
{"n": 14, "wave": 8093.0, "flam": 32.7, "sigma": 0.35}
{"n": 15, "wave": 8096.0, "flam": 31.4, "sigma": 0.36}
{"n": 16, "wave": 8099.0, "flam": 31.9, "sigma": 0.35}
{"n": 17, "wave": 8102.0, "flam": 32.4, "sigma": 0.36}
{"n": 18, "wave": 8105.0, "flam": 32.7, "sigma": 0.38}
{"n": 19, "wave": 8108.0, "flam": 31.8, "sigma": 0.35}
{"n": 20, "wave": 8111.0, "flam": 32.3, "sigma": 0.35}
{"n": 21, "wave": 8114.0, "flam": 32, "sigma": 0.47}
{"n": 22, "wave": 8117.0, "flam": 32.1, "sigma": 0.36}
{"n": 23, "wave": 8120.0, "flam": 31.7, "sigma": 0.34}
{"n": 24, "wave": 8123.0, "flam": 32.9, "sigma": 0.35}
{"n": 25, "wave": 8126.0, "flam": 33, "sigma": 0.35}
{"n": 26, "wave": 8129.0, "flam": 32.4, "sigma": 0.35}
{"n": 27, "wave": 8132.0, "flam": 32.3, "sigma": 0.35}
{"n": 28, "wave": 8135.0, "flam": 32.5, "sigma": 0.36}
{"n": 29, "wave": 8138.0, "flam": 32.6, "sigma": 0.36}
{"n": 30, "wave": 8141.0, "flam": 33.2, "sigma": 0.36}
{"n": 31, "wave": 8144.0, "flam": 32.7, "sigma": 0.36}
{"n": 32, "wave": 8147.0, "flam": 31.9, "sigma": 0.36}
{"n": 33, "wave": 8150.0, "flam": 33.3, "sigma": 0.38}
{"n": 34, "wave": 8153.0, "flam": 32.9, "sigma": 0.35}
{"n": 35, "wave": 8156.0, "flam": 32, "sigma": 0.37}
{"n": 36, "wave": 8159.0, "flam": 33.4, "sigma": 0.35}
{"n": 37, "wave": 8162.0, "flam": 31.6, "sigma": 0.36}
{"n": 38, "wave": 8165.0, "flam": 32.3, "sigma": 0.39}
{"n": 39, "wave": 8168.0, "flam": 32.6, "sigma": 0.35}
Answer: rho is 317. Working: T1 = 365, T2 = 340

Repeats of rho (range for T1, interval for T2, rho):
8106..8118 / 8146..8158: 374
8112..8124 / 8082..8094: 389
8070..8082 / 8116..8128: 399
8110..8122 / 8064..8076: 335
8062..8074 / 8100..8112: 398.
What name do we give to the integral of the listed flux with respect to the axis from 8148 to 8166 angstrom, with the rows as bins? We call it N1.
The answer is 586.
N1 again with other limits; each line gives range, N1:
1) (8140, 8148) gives 261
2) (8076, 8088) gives 384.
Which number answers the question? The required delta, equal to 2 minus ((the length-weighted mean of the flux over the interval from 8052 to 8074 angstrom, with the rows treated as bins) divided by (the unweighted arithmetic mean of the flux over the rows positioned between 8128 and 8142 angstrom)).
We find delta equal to 1.02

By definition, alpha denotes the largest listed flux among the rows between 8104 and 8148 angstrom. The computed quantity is 33.2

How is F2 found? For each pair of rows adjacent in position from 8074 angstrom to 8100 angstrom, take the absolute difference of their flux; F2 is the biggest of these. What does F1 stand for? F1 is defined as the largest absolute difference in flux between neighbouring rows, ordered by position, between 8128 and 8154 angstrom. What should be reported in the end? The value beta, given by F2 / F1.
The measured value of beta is 0.93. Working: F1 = 1.40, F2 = 1.30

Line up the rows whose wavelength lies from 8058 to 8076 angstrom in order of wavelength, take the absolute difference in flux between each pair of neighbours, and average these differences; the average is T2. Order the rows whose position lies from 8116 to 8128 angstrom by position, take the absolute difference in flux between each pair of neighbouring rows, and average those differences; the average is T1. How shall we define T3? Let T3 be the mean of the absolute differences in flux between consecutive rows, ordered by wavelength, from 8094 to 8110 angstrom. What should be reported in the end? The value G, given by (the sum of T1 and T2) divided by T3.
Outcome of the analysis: 3.0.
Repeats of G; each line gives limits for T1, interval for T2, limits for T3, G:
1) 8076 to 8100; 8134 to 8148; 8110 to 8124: 2.3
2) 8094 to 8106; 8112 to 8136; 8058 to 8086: 0.9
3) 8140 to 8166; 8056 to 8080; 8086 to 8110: 3.1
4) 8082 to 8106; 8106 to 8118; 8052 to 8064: 1.5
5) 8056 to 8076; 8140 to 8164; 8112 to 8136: 5.2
